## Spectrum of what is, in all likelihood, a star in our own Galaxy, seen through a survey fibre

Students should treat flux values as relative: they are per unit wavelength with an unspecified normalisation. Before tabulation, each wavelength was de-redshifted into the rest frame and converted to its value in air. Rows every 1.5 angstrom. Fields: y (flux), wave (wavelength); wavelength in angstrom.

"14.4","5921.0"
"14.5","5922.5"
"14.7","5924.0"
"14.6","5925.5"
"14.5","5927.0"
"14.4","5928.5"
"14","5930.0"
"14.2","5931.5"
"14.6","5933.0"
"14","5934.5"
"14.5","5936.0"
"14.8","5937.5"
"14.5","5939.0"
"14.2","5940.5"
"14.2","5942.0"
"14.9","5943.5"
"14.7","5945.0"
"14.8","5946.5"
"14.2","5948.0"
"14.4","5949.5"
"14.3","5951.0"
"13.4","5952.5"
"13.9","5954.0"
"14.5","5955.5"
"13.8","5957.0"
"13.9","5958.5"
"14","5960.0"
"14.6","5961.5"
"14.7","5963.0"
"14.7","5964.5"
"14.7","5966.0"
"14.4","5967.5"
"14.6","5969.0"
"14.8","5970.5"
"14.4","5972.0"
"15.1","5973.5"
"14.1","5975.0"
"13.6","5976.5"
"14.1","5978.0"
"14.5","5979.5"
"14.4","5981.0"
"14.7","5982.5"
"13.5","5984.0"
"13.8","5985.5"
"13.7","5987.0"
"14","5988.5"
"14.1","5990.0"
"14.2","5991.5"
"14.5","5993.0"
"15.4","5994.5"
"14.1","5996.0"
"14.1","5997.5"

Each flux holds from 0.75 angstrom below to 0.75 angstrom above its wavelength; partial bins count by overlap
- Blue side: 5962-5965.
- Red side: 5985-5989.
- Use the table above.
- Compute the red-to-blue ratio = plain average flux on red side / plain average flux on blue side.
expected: 0.94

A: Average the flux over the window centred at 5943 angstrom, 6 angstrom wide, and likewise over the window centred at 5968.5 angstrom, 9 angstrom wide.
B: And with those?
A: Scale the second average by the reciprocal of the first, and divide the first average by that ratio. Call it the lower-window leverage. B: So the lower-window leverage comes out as 14.4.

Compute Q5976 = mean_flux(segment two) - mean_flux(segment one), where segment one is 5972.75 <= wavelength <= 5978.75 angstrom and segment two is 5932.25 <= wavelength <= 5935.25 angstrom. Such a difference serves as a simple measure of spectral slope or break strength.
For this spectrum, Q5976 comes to 0.1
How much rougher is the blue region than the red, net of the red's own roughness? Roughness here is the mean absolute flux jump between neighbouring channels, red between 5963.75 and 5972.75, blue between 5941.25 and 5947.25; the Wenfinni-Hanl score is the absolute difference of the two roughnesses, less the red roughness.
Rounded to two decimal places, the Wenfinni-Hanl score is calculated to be -0.11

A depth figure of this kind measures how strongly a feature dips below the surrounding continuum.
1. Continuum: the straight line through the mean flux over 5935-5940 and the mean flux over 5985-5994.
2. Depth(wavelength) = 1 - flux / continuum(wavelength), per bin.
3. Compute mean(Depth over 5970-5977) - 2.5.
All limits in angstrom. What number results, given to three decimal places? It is -2.513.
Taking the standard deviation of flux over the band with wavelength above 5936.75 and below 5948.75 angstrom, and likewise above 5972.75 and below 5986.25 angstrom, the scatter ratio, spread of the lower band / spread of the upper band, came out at 0.6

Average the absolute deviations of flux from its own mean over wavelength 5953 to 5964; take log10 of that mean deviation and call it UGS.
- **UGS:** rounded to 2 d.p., -0.46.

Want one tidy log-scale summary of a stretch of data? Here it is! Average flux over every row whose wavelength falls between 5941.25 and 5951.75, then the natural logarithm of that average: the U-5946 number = 2.67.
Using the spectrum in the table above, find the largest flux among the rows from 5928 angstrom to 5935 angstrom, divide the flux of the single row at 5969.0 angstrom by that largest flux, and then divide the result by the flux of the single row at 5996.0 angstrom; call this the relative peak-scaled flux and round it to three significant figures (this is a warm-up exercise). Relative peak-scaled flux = 0.0709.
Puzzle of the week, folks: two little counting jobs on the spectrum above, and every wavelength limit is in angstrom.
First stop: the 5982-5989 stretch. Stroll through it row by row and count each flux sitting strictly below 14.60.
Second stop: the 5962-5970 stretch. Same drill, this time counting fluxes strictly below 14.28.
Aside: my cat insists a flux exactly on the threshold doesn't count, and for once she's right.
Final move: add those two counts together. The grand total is 4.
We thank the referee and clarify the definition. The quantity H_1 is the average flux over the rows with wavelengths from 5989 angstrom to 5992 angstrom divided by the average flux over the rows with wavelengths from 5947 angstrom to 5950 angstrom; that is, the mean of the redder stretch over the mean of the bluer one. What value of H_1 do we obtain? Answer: 0.99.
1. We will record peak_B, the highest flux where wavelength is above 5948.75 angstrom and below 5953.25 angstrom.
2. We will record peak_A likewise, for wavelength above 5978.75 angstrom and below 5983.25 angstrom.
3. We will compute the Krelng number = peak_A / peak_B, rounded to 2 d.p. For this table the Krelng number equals 1.02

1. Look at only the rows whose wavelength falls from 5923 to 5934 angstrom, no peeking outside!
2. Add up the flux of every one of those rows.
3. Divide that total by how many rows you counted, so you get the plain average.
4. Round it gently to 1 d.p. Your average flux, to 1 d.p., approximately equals 14.4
